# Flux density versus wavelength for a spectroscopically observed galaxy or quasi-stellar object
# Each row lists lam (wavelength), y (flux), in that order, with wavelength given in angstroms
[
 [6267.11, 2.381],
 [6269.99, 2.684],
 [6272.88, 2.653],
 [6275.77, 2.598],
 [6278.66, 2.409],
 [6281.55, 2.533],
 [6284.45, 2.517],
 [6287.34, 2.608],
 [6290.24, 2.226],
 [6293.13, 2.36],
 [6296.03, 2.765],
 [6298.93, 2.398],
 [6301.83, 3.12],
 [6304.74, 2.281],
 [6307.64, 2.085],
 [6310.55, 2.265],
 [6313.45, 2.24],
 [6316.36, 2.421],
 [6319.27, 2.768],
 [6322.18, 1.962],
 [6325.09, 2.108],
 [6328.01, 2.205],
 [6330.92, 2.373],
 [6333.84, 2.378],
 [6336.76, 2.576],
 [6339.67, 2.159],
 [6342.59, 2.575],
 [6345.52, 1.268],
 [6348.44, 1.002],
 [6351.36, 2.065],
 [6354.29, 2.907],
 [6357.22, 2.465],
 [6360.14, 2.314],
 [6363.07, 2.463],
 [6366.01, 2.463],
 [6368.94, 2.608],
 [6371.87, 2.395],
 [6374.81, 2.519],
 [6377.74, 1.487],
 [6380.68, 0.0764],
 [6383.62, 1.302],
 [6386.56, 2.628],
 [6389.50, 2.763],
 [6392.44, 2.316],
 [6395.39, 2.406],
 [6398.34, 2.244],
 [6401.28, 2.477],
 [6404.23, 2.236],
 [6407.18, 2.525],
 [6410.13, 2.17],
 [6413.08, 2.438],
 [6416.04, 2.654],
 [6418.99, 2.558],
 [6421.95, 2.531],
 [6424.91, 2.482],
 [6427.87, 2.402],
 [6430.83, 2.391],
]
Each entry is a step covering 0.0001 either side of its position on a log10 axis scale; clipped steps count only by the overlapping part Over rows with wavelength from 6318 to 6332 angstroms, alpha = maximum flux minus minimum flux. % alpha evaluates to 0.8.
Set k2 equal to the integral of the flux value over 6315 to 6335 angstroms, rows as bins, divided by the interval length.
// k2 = 2.31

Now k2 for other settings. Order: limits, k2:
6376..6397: 1.87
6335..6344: 2.44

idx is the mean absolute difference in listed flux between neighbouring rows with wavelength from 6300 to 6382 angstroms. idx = 0.41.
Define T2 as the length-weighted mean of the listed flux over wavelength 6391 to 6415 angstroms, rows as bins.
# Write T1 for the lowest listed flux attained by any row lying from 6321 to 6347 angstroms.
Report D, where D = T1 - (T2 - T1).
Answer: 0.2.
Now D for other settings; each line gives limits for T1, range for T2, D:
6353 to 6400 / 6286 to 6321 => -2.3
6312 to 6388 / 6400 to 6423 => -2.3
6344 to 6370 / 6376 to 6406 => 0.0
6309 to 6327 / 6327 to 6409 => 1.7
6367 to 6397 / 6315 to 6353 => -2.0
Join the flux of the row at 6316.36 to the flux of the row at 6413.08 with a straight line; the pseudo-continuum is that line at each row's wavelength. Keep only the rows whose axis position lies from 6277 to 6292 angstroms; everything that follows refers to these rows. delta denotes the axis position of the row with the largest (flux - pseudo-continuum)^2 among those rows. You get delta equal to 6287.34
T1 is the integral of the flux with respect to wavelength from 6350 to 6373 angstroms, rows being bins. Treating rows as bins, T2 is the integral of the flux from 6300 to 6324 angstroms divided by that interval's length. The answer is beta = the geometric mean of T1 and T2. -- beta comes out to 11.6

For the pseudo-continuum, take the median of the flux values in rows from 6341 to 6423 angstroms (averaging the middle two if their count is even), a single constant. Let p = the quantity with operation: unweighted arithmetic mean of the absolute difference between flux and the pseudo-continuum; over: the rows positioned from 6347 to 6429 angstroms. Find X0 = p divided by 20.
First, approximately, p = 0.33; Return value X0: 0.0164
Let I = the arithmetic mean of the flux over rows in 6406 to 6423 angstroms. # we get 2.48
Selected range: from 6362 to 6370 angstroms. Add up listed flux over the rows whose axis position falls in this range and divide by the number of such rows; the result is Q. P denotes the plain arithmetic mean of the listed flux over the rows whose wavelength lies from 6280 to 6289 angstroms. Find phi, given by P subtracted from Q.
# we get 0.0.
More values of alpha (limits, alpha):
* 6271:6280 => 0.2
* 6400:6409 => 0.3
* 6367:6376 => 0.2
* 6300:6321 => 1.0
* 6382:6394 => 1.5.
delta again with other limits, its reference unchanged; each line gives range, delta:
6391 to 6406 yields 6404.23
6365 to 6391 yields 6380.68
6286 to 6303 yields 6301.83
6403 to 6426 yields 6410.13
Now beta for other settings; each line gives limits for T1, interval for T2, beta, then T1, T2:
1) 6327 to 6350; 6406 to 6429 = 10.8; 47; 2.5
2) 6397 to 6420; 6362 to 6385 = 10.3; 55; 1.9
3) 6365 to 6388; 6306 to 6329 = 10.0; 44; 2.3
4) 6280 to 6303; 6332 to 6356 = 11.2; 59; 2.1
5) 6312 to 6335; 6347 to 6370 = 11.0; 53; 2.3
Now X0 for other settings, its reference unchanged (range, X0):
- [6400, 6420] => 0.0066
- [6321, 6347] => 0.0164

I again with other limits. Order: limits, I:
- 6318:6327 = 2.28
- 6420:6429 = 2.47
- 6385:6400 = 2.47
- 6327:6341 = 2.34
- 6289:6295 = 2.29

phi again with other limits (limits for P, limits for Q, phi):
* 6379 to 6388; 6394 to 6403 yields 1.0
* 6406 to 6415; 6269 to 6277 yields 0.3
